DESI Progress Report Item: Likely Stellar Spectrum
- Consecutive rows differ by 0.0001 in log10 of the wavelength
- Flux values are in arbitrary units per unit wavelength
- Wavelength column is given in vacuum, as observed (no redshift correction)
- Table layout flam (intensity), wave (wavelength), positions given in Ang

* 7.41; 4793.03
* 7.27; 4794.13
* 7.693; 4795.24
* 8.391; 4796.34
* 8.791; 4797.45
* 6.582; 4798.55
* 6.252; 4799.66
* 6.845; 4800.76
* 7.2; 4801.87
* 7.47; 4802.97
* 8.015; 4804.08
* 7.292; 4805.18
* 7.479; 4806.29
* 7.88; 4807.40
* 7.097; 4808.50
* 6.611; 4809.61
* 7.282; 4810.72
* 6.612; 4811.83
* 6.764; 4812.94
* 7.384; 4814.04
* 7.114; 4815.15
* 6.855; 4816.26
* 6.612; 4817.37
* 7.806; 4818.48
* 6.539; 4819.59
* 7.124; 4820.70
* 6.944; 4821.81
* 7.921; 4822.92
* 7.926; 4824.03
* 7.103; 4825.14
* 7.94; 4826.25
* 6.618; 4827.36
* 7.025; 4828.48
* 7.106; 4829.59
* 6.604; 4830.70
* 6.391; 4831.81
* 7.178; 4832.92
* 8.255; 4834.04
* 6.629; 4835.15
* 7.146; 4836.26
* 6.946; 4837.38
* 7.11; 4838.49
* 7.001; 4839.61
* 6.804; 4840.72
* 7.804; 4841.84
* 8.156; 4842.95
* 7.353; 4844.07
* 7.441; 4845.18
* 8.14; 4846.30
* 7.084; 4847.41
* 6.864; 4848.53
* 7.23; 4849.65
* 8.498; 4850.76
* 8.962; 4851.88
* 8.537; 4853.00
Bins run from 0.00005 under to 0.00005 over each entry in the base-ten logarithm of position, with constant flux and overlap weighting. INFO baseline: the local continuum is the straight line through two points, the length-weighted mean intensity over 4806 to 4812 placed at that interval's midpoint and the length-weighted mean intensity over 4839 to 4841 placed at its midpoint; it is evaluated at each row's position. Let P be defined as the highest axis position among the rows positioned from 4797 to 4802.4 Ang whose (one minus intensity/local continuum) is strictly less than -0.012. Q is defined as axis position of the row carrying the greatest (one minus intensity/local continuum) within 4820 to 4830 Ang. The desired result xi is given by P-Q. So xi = -29.9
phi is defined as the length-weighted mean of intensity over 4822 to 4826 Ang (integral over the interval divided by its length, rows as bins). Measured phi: 7.6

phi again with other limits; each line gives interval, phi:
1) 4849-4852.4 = 8.2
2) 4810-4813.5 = 6.9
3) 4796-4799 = 7.9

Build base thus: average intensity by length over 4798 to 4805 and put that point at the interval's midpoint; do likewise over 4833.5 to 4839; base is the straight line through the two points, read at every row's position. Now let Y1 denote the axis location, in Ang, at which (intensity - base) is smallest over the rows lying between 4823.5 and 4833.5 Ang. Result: 4831.81 Ang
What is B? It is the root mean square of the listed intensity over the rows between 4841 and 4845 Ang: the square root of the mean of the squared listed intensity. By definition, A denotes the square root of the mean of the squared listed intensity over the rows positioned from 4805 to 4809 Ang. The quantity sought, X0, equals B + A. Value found 15.2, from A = 7.44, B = 7.78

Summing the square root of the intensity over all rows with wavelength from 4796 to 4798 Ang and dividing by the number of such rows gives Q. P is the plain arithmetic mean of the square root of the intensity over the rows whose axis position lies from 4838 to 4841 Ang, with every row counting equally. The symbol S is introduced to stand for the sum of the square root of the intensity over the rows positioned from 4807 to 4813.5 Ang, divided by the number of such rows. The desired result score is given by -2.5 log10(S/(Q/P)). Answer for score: -0.95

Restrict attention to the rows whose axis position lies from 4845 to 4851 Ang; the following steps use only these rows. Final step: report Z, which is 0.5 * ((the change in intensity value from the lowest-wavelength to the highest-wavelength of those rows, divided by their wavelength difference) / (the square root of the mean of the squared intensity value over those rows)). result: 0.013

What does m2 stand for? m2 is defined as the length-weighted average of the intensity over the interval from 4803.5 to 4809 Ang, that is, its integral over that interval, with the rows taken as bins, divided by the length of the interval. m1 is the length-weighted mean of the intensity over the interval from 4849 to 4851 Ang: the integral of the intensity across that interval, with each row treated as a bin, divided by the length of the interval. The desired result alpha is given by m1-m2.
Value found 0.17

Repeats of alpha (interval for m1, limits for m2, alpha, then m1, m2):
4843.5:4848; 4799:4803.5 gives 0.57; 7.50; 6.9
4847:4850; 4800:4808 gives -0.40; 7.03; 7.4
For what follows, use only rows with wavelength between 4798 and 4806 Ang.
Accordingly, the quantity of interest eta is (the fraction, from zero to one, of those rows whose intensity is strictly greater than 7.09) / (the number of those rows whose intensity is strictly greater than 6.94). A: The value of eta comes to 0.143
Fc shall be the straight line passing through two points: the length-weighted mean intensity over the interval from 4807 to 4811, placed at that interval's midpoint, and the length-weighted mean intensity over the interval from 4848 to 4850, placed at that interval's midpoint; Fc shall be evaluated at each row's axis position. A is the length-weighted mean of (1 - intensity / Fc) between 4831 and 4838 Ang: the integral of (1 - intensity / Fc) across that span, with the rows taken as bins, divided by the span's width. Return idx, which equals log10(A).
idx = -3.0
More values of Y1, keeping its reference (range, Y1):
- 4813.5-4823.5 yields 4819.59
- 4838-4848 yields 4840.72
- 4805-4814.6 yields 4811.83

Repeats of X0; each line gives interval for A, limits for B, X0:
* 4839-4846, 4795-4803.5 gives 14.9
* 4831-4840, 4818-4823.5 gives 14.4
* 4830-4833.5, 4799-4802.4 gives 13.5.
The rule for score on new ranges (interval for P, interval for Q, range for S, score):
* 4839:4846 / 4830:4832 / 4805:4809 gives -1.16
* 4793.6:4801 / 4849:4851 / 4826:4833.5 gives -1.02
